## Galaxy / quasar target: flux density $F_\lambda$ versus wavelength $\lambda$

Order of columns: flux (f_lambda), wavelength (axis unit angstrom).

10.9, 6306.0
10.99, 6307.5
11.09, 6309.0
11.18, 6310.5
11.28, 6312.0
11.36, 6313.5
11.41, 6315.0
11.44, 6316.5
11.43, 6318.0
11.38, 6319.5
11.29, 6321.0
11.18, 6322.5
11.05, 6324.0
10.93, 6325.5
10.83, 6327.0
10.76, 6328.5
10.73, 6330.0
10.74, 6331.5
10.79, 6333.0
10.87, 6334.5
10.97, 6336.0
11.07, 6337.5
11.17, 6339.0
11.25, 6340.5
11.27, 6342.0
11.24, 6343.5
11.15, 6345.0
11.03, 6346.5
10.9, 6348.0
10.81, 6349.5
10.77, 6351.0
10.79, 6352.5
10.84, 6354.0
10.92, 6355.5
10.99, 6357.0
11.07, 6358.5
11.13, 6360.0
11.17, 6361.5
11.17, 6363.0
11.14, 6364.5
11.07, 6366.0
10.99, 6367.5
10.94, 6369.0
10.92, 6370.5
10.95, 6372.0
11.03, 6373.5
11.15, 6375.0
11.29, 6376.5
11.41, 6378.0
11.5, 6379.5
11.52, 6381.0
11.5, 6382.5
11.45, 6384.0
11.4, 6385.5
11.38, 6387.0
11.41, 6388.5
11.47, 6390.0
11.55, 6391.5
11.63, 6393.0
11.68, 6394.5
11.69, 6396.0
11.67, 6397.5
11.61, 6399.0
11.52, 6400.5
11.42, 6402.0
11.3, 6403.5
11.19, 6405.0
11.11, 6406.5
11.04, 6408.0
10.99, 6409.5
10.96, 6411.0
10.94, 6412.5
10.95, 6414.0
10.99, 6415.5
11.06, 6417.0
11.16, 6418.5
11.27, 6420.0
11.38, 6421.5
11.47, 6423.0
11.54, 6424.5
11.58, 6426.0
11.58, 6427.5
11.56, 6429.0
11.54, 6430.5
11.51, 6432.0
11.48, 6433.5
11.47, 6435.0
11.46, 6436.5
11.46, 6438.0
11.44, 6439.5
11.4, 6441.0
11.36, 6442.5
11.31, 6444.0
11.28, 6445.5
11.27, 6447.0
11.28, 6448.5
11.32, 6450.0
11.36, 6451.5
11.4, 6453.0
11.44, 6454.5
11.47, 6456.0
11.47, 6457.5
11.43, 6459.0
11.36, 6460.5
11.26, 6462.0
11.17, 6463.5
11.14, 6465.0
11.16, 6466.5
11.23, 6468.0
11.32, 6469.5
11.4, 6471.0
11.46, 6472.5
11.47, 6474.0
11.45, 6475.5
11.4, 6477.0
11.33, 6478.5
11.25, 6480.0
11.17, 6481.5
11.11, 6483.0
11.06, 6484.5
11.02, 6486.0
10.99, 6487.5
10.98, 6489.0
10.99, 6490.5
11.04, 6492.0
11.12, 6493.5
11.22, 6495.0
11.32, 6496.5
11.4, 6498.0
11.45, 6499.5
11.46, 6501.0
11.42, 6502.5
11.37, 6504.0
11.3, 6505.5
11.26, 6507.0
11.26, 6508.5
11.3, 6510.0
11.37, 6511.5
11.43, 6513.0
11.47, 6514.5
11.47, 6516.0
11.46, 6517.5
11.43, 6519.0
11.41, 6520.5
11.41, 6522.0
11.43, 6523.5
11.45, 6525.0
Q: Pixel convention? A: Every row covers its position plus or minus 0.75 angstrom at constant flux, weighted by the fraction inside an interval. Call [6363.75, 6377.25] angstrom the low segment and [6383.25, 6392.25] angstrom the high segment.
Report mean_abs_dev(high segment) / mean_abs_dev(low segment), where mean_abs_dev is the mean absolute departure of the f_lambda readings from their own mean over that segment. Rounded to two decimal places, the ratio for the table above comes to 0.48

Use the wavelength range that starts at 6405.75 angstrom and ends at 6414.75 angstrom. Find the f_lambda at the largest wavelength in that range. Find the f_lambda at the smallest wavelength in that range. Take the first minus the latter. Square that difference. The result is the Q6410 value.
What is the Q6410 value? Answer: 0.026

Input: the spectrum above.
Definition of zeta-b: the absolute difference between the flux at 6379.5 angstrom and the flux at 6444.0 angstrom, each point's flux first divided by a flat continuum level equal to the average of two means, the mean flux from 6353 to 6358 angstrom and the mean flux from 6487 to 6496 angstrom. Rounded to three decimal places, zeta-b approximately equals 0.017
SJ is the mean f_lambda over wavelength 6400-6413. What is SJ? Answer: 11.2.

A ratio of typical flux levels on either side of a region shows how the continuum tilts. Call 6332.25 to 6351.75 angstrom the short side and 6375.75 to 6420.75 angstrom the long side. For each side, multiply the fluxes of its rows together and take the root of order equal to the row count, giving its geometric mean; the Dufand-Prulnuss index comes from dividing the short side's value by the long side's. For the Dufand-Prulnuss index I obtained 0.97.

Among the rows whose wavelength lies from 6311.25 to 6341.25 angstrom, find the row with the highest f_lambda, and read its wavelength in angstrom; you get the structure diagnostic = 6316.5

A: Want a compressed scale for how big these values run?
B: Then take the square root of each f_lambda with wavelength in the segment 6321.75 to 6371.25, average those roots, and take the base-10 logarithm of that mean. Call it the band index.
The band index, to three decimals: 0.520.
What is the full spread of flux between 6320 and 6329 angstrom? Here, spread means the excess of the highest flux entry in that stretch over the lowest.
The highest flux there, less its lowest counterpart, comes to 0.53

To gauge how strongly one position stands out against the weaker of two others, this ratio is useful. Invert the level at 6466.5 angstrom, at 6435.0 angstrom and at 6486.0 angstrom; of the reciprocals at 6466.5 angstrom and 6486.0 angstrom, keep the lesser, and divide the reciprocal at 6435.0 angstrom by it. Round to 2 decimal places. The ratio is 0.97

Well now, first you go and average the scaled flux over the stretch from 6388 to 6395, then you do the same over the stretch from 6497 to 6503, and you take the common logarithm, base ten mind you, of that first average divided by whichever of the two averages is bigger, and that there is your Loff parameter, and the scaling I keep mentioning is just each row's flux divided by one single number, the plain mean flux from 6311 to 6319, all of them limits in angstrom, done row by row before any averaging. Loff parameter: 0.0000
